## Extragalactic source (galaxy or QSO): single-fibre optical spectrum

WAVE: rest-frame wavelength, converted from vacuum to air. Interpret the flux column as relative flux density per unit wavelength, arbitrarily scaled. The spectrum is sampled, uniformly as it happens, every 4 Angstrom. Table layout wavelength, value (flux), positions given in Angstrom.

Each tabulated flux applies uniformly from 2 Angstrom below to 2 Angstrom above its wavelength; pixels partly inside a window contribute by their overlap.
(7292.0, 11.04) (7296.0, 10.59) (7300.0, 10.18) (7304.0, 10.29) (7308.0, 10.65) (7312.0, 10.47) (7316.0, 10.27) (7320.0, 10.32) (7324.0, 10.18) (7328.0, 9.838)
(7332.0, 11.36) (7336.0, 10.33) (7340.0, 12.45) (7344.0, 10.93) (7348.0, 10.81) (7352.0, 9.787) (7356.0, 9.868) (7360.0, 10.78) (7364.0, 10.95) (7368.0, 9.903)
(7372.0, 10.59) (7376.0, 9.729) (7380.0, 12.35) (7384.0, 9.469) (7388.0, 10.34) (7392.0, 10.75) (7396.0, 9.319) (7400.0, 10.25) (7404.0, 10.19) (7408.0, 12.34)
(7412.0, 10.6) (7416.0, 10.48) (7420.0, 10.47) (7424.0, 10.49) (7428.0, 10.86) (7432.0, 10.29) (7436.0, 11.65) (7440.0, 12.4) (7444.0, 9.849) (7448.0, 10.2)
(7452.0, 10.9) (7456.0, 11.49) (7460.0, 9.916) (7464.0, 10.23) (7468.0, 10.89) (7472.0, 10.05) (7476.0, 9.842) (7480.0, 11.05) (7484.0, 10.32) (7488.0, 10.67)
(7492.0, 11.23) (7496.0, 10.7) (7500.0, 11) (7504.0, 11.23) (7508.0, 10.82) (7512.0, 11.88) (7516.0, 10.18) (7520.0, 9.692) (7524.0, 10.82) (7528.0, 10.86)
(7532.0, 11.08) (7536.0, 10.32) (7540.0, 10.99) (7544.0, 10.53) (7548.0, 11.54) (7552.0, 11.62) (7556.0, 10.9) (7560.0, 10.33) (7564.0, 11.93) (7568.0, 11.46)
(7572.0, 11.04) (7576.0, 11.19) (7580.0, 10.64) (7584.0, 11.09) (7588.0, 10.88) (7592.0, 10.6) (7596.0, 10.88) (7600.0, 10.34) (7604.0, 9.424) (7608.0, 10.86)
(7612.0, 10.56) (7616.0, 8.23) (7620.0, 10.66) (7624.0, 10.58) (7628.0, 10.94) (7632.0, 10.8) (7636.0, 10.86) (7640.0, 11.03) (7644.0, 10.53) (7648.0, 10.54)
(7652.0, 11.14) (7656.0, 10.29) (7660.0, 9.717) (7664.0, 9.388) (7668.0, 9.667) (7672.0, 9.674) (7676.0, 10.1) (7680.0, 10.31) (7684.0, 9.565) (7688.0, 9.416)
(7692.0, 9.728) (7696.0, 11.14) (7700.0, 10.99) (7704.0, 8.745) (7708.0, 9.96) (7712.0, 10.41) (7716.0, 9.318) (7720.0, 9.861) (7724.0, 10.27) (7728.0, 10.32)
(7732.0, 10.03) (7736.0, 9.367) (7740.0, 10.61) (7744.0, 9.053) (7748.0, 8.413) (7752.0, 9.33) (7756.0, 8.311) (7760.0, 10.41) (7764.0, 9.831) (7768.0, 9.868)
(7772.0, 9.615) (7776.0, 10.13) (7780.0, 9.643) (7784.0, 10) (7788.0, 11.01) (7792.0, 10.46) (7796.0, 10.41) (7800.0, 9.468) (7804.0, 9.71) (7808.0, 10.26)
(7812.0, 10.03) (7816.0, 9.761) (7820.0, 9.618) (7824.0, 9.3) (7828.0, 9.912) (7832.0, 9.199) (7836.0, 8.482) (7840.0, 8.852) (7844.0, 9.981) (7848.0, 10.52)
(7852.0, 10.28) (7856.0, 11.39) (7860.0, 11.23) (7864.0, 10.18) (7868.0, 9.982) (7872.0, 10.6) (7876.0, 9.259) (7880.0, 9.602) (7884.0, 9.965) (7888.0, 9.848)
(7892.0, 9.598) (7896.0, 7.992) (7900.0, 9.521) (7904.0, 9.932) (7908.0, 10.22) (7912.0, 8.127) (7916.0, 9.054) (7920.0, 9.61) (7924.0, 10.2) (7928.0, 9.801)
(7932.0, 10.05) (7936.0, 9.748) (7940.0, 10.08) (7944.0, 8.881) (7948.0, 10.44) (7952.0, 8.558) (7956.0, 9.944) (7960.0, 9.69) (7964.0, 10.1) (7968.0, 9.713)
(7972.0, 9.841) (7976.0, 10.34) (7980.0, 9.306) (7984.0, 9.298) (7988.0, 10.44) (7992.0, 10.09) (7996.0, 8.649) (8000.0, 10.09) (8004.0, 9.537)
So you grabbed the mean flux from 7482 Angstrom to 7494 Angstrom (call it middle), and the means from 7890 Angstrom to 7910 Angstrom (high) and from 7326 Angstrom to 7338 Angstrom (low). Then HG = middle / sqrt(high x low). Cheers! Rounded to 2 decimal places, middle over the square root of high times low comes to 1.08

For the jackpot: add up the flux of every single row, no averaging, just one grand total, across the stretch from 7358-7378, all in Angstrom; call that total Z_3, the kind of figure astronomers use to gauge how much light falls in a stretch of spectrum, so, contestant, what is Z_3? 52.0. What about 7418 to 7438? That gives 53.8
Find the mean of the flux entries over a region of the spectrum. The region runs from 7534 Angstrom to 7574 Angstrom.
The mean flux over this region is 11.1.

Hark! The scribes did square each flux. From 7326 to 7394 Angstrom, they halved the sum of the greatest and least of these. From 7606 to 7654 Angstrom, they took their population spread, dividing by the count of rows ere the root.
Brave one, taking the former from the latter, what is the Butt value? -108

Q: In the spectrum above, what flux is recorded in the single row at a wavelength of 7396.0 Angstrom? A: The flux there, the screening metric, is 9.319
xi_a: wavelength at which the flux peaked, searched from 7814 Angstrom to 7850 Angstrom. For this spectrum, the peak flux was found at 7848.0 Angstrom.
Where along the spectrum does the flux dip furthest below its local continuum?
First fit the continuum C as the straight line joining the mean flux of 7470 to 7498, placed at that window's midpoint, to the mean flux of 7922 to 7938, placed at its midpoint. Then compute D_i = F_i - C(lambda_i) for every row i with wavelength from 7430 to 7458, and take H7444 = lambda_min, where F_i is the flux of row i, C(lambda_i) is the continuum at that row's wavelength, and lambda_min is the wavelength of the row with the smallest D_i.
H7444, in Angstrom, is 7444.0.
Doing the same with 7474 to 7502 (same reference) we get 7476.0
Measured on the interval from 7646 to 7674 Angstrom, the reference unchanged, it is 7664.0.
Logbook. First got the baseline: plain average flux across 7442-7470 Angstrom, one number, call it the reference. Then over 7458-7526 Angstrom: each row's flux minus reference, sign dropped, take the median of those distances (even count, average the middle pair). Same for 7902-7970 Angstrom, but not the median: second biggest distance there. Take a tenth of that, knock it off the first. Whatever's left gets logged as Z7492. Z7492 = 0.25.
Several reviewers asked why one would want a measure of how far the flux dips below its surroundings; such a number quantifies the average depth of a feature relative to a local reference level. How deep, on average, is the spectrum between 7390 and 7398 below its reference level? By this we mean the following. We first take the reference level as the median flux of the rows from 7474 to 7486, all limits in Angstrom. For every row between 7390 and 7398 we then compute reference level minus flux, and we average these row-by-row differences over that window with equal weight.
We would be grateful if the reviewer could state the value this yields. 0.29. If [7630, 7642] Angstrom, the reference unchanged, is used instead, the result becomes -0.58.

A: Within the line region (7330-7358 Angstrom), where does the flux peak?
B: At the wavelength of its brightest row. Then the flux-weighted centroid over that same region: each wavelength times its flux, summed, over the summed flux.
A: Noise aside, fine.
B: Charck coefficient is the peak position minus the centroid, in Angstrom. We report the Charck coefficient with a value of -3.6 Angstrom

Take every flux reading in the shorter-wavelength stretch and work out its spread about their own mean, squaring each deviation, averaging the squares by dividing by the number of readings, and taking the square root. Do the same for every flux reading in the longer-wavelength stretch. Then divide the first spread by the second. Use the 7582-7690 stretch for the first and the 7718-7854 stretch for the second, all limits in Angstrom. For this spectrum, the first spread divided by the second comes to 1.08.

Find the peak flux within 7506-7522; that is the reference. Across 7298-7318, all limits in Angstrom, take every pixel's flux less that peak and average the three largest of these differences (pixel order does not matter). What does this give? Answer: -1.4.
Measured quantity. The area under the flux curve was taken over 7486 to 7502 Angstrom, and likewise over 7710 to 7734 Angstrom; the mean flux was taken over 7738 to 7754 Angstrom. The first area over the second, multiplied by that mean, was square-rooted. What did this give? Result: 2.6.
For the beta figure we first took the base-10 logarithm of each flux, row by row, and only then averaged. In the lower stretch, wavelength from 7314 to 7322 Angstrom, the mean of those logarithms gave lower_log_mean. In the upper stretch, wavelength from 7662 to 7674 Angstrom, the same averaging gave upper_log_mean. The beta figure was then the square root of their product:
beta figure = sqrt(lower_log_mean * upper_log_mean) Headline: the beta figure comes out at 0.997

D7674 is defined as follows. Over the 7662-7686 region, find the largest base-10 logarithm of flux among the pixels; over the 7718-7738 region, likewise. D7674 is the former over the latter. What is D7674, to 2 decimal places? 1.00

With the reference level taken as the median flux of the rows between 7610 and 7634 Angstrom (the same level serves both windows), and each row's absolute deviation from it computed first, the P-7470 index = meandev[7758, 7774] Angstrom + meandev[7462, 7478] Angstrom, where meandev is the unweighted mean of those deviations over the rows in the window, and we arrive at 1.19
